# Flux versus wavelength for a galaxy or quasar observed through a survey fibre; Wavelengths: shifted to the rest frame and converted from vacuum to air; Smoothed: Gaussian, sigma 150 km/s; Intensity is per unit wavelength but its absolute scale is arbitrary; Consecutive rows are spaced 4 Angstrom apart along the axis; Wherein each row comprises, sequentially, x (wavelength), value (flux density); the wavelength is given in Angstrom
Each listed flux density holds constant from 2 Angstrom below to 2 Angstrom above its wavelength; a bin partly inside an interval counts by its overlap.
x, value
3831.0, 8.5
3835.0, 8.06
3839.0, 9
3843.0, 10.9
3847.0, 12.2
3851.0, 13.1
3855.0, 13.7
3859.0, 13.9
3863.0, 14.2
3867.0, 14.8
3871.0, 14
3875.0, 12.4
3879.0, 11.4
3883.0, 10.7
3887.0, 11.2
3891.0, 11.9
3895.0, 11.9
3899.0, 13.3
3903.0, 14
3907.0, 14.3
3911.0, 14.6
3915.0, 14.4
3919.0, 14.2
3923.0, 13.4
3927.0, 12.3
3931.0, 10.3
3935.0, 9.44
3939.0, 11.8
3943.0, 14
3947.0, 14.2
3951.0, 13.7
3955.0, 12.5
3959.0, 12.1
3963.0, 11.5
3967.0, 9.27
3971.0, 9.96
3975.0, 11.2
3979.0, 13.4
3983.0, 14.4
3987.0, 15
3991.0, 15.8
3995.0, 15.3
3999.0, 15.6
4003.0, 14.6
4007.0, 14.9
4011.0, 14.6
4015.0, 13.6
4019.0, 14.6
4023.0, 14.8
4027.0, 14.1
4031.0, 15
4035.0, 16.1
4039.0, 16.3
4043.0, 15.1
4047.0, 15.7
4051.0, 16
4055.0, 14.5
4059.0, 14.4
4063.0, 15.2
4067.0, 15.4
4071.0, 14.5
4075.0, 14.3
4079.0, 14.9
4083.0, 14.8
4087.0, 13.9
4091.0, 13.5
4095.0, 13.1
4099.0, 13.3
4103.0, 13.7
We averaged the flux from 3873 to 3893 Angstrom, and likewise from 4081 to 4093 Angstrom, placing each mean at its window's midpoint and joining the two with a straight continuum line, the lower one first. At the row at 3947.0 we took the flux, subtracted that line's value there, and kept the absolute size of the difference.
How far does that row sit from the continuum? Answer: 1.9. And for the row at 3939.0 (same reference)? 0.4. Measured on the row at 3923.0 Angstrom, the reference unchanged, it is 1.4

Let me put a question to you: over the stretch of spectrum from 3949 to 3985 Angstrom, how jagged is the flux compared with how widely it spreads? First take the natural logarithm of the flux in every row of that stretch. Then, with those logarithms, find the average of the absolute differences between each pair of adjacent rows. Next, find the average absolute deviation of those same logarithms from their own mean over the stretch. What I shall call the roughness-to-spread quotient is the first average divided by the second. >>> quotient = 0.90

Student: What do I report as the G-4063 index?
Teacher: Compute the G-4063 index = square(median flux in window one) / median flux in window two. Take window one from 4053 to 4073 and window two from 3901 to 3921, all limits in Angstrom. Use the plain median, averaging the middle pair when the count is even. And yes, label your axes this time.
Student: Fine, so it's 14.7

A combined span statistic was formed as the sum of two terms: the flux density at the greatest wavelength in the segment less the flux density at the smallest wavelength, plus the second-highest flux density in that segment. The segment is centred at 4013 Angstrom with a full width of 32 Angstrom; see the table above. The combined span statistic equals 13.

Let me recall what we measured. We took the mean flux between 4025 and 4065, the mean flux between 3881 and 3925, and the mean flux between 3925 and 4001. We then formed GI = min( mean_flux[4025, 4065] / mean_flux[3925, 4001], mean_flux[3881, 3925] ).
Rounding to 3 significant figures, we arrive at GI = 1.20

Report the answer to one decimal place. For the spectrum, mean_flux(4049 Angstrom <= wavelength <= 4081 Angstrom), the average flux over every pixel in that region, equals 14.9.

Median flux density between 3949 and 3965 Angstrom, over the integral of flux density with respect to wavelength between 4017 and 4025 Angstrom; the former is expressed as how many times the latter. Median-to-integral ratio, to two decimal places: 0.10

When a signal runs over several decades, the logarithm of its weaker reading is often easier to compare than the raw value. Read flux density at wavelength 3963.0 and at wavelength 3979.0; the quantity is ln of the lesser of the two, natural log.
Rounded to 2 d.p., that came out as 2.44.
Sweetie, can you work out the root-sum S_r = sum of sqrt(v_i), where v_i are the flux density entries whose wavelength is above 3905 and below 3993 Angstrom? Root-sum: 79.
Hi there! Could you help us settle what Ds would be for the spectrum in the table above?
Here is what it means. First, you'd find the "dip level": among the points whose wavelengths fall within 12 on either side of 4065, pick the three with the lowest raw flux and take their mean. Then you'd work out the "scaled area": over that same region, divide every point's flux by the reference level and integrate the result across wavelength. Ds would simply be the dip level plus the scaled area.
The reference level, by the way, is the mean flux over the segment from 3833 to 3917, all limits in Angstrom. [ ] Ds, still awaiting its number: 42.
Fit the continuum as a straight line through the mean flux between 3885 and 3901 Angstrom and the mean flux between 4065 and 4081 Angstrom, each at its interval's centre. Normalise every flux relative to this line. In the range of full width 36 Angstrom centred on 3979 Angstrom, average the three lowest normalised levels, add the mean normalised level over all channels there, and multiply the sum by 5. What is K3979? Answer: 8.6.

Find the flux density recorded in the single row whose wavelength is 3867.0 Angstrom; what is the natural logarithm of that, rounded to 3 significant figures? 2.69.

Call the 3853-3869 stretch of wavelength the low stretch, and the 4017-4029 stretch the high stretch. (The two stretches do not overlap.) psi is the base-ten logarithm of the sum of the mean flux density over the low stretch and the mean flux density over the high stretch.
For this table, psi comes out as 1.46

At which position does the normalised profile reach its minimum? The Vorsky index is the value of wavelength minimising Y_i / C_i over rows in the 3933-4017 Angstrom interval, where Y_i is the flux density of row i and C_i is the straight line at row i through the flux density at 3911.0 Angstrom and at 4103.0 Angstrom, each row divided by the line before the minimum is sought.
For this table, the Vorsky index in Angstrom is 3967.0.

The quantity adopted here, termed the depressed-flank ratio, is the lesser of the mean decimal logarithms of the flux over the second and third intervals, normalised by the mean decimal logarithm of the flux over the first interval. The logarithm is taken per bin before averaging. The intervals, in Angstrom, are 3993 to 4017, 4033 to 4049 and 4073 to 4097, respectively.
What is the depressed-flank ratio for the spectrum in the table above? 0.98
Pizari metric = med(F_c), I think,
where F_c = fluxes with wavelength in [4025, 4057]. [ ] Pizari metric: 15.4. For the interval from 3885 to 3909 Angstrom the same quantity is 12.6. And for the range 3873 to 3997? 12.5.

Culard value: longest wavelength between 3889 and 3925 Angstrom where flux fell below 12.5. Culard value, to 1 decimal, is 3895.0 Angstrom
